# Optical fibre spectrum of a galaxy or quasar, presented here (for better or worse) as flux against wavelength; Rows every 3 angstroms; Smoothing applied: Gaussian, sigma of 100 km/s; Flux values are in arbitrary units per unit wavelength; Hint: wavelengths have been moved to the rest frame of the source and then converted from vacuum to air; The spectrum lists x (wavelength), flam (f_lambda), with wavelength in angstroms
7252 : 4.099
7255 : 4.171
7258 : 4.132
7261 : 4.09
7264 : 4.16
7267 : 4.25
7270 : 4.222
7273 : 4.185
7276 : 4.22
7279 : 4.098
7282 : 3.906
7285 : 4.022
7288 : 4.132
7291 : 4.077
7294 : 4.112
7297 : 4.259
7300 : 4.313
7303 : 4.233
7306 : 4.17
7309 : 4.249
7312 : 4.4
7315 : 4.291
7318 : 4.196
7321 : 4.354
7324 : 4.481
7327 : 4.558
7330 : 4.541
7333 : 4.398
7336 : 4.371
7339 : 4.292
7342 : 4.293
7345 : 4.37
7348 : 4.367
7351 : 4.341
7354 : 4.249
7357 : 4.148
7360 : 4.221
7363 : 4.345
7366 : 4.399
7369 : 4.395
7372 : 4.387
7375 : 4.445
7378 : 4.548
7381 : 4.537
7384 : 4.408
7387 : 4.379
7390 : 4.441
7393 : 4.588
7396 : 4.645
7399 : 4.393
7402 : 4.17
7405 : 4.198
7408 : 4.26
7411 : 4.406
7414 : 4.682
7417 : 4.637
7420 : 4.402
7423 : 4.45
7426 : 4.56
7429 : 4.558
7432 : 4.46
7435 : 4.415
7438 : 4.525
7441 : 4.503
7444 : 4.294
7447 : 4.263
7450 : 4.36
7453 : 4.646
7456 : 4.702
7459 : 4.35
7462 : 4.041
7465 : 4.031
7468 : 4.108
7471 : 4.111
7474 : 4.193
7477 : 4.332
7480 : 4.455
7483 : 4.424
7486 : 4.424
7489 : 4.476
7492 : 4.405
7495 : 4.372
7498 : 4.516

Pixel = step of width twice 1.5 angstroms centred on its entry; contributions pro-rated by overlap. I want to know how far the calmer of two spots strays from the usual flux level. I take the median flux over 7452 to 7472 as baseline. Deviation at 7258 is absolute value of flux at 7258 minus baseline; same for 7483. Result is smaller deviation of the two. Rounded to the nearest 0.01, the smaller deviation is 0.02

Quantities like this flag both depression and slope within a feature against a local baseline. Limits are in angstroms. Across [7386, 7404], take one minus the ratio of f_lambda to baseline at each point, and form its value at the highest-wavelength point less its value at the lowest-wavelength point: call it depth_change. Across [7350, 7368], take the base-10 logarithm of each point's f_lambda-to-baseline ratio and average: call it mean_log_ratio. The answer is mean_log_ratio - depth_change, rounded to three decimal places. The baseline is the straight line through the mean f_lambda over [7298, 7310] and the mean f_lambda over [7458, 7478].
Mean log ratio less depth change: -0.041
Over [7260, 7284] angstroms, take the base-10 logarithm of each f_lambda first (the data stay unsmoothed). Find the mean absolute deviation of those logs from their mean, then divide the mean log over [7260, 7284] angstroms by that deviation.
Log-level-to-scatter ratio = 71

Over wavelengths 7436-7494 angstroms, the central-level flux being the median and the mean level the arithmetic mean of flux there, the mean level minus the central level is -0.010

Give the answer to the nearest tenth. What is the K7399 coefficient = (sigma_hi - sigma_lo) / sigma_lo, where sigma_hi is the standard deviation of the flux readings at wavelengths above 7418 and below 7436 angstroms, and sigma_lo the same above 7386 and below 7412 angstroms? -0.6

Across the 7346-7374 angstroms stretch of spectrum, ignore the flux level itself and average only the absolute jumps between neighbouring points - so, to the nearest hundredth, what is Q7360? 0.06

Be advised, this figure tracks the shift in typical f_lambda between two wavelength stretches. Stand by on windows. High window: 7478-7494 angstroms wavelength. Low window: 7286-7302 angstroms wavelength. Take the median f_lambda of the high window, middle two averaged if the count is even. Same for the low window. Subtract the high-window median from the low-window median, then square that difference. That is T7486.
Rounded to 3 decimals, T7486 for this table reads 0.085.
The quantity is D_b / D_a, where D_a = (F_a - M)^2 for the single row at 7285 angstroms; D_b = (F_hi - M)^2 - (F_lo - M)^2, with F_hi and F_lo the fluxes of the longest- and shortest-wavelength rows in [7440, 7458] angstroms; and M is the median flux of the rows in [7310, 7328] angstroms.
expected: 1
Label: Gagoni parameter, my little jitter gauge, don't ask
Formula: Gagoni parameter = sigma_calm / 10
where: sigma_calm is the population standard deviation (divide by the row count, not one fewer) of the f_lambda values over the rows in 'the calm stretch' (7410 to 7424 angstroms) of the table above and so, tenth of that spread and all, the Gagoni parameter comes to 0.0120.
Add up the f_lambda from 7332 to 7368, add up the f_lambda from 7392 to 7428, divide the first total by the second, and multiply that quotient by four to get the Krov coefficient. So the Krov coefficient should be 3.88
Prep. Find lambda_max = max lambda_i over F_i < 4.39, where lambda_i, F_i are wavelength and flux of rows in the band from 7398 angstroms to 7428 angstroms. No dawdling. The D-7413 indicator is 7408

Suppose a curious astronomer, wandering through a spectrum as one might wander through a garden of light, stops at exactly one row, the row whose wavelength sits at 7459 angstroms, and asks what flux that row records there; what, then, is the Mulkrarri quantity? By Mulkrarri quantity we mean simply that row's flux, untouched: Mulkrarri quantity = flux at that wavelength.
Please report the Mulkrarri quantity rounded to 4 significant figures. 4.350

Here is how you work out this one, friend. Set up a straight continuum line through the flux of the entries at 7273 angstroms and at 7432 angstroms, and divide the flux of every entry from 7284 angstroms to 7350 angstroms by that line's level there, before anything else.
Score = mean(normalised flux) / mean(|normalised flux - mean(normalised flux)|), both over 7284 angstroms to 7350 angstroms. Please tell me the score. 47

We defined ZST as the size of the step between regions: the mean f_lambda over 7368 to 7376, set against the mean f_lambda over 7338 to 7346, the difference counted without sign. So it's 0.09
